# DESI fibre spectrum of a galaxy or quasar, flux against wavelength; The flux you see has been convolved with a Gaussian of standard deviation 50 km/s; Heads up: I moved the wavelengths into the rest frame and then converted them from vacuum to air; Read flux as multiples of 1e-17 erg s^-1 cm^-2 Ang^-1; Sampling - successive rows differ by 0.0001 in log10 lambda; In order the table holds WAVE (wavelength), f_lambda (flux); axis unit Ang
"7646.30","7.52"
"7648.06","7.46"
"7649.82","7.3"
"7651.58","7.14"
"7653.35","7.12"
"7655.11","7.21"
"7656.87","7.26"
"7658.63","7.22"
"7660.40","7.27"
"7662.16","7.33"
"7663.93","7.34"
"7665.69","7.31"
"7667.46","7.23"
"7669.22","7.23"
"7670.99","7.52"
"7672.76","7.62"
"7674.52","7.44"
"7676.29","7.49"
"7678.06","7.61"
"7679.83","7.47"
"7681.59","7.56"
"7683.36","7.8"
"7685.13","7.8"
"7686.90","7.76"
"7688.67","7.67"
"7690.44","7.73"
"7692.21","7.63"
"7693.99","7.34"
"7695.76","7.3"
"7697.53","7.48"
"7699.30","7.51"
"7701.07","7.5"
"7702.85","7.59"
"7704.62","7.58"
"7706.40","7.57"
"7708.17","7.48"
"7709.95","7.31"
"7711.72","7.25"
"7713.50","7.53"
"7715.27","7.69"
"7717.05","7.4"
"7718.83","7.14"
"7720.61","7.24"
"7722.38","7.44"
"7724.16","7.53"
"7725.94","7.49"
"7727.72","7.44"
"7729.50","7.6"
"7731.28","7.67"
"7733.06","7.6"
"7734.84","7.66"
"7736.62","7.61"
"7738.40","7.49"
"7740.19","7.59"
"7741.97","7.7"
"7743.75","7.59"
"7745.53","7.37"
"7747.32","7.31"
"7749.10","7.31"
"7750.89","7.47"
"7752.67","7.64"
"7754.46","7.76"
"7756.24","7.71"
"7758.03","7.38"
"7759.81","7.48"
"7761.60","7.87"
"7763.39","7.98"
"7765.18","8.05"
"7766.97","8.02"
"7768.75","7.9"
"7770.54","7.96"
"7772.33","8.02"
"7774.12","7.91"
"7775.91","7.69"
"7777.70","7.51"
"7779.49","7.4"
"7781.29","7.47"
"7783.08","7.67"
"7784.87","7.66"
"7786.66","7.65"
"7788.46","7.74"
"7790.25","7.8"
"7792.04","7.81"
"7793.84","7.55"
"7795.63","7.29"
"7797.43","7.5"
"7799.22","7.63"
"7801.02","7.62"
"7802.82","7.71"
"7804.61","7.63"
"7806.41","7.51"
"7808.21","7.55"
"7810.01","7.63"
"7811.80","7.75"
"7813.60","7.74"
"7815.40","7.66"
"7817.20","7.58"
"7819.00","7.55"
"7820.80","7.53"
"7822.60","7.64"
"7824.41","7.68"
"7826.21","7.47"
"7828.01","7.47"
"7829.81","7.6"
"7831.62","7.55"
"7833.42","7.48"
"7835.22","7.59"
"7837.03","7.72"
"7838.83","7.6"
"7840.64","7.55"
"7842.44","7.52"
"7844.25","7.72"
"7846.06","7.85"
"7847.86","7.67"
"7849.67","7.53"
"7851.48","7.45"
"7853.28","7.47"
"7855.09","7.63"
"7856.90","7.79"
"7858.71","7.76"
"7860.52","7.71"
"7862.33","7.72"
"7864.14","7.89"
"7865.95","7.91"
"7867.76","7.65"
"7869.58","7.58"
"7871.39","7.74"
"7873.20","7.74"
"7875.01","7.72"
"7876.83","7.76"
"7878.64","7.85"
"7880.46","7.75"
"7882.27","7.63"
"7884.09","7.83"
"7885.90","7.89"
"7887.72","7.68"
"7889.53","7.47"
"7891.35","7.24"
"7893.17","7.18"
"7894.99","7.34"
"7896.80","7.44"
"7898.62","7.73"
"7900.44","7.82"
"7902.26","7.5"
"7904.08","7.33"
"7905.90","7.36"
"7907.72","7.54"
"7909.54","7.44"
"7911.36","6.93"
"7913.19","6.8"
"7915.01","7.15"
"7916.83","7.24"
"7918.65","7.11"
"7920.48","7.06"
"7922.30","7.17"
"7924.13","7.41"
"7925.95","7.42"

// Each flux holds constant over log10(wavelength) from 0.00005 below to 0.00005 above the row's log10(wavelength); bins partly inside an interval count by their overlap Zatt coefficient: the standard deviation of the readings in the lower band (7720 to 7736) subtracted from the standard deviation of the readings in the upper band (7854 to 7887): -0.04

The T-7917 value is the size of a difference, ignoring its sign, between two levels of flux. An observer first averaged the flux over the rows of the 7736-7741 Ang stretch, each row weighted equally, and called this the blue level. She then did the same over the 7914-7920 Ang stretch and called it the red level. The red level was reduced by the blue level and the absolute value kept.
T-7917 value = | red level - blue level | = 0.40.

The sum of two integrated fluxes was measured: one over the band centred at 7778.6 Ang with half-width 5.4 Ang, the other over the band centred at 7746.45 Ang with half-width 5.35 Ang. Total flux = 162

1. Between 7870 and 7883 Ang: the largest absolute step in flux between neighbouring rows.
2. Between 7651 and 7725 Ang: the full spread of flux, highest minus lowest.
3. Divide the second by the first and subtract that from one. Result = -4.67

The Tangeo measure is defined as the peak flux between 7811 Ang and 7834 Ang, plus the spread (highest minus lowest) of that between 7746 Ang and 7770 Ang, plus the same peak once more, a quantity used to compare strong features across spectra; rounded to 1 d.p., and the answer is 16.2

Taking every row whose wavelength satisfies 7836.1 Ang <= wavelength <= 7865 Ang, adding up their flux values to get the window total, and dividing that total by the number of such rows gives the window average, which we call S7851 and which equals 7.66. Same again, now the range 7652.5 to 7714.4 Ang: 7.46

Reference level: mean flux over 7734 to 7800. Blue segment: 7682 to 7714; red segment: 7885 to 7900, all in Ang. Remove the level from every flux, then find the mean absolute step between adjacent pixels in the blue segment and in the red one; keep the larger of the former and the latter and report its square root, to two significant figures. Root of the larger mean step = 0.42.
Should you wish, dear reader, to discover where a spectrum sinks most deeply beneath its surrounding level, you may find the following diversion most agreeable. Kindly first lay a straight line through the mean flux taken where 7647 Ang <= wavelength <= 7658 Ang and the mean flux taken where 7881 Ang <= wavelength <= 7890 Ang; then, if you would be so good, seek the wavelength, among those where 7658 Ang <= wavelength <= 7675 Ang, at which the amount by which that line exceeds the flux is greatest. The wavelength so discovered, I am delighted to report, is 7669.22 Ang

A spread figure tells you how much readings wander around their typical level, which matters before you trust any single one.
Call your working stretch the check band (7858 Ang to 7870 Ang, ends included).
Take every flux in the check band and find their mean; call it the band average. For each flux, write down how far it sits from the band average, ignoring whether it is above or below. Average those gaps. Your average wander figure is 0.092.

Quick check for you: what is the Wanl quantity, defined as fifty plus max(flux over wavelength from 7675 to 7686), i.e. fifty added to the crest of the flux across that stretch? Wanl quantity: 57.8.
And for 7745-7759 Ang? 57.8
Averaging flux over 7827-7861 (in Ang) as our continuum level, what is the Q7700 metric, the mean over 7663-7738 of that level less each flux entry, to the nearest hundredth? 0.11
